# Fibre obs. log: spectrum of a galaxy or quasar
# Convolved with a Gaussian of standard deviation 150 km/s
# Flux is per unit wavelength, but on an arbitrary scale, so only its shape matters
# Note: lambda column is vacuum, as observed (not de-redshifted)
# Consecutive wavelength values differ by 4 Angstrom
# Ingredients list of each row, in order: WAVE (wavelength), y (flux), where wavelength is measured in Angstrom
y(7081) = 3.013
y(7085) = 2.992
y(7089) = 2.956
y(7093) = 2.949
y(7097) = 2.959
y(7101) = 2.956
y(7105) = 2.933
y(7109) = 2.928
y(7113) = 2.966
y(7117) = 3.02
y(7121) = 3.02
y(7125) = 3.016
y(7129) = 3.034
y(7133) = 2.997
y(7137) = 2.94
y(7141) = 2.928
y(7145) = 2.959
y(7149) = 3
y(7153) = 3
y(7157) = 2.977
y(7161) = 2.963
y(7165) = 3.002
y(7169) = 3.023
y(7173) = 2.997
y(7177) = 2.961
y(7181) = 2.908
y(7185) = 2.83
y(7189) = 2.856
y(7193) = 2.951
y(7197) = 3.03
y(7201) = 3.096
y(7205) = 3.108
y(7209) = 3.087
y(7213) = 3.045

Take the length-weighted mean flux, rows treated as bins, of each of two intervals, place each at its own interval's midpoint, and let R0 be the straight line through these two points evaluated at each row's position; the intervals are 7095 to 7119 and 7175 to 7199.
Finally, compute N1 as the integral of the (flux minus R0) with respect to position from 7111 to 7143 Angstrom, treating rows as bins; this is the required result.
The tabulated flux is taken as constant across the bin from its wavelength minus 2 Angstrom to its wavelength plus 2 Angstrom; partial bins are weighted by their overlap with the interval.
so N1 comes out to 1.25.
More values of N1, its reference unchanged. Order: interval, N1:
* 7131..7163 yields 0.93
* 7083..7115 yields -0.30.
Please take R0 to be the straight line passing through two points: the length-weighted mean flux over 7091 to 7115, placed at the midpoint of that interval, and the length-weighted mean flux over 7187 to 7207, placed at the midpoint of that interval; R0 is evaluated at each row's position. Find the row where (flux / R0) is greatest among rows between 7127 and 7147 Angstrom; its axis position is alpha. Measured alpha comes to 7129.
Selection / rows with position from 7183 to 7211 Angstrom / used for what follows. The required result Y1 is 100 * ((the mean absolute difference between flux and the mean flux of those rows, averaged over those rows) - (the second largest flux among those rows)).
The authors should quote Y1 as -299.7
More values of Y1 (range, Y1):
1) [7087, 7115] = -294.8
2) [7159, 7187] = -295.3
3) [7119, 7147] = -298.4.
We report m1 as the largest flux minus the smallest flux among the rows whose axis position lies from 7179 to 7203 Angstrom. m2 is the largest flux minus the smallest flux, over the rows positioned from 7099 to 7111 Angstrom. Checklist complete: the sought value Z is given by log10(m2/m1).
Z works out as -1.0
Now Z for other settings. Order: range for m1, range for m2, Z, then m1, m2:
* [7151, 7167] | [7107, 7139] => 0.4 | 0.039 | 0.11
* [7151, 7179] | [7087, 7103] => -0.8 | 0.062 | 0.01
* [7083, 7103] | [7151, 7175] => 0.1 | 0.043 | 0.06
